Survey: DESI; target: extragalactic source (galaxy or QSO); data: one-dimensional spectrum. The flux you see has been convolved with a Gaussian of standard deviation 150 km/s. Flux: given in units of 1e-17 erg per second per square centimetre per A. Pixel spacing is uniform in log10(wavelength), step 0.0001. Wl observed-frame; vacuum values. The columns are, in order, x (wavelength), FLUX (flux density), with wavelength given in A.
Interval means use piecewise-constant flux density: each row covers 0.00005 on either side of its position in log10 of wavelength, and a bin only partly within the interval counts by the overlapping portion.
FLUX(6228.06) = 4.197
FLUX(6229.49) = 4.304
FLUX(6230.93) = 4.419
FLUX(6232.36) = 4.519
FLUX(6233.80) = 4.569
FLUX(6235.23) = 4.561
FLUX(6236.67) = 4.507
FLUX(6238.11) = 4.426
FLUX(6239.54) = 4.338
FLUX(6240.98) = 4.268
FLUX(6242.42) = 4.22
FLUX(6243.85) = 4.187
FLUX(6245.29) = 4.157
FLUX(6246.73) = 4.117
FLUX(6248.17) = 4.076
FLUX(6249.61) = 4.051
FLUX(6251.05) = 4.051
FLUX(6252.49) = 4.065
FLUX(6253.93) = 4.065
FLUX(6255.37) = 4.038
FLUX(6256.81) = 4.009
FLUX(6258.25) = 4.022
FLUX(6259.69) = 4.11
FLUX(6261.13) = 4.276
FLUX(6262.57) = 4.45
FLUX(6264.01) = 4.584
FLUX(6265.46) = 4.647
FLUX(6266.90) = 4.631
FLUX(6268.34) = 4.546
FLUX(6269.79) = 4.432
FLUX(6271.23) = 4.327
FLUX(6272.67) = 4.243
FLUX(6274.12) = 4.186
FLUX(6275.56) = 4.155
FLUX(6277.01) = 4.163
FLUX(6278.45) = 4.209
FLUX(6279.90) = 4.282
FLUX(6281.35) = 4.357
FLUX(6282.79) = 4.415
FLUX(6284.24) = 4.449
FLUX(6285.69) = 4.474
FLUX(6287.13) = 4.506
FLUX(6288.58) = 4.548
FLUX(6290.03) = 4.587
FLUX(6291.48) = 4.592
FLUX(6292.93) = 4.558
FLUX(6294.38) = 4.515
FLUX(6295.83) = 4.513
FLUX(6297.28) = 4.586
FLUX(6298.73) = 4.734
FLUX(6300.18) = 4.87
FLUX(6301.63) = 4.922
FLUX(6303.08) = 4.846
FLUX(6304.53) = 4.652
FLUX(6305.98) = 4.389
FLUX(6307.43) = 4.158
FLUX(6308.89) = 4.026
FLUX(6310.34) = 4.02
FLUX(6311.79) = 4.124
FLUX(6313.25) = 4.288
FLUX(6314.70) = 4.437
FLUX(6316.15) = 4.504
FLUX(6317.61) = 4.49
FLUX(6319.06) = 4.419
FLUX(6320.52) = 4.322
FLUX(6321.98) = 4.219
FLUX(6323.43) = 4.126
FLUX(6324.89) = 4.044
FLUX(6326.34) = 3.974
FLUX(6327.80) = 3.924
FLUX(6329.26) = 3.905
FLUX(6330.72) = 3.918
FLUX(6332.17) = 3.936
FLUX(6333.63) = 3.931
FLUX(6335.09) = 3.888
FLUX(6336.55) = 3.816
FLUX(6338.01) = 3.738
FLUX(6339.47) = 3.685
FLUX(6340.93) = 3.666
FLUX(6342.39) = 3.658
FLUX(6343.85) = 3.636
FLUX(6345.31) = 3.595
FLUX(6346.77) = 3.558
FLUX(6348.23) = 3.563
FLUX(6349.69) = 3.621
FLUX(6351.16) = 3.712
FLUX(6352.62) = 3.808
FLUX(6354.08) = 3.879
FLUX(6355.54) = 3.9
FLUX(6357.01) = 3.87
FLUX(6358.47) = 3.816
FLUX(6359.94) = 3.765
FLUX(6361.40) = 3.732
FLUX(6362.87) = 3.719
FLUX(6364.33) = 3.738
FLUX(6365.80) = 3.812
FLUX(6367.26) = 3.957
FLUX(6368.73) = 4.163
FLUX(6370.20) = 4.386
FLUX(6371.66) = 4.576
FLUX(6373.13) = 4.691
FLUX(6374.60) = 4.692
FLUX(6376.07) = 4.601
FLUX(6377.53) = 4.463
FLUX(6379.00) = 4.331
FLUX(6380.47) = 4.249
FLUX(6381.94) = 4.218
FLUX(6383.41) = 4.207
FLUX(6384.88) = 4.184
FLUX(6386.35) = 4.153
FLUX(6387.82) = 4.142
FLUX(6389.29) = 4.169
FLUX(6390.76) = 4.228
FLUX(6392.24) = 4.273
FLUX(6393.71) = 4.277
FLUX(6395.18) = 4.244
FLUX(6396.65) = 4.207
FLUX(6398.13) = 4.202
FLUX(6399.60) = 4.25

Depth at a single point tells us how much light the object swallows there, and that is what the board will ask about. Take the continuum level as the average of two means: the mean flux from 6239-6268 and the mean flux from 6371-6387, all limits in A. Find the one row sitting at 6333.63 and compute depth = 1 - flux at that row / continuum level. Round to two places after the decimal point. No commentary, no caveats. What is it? 0.09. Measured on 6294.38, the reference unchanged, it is -0.05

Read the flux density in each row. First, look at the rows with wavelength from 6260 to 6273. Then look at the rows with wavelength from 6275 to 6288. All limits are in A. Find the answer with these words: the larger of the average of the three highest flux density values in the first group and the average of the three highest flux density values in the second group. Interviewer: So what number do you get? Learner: 4.62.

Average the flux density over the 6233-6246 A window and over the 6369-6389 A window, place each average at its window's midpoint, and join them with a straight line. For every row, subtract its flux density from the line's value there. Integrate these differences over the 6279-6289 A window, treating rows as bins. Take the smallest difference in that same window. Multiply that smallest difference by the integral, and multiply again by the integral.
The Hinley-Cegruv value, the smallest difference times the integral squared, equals 0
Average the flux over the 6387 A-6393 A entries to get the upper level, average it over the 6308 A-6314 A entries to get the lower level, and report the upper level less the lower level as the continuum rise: 0.09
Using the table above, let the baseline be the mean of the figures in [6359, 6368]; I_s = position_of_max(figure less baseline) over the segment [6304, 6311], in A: 6304.53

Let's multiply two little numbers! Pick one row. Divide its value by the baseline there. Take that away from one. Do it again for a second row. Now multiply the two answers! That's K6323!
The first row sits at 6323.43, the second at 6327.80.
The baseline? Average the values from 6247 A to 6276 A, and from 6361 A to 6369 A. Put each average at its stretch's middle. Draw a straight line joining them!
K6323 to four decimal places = -0.0005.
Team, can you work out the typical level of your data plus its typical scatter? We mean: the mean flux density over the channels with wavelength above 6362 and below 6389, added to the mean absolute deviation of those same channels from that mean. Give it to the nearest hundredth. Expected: 4.47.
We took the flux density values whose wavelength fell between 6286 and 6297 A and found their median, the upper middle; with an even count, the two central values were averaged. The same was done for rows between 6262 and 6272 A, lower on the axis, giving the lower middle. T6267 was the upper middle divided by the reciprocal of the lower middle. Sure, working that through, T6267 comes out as 20.7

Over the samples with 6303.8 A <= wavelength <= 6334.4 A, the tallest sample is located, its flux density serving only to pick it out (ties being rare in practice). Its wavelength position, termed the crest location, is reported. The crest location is 6304.53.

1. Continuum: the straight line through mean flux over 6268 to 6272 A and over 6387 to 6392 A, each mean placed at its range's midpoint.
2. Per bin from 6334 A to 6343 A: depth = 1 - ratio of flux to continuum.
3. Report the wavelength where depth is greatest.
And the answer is 6342.39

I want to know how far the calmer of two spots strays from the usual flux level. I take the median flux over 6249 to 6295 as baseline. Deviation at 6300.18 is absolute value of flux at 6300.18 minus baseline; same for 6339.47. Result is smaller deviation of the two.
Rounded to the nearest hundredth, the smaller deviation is 0.53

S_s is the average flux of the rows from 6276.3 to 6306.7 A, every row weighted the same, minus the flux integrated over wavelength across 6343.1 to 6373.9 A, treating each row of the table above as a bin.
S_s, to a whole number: -115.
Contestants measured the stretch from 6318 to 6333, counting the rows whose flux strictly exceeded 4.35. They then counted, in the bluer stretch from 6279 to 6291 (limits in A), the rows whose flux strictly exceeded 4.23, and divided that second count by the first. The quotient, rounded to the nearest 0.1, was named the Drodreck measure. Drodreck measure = 8.0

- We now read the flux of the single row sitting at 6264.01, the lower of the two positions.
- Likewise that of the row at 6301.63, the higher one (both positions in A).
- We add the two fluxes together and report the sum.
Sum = 9.5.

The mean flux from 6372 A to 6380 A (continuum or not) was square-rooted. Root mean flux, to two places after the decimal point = 2.13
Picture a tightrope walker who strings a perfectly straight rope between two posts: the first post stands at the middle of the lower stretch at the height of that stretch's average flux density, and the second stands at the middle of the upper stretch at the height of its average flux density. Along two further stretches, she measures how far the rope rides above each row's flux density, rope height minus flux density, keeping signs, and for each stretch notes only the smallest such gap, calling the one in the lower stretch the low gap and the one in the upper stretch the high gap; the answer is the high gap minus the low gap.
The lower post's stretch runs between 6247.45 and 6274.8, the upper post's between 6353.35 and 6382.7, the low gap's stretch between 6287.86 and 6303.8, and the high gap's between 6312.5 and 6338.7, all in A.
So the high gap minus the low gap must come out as 0.4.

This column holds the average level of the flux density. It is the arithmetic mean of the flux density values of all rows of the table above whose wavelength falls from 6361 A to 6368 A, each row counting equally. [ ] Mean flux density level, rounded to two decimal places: 3.79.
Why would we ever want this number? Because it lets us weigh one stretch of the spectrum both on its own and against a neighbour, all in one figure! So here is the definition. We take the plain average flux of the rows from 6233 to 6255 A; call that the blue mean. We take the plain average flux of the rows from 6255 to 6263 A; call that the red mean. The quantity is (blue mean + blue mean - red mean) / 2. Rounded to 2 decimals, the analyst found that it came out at 2.17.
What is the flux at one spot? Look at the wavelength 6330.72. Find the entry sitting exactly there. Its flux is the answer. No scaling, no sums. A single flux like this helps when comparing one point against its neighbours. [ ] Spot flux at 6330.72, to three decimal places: 3.918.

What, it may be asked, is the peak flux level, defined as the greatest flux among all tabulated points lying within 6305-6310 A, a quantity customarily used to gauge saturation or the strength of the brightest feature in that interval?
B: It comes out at 4.389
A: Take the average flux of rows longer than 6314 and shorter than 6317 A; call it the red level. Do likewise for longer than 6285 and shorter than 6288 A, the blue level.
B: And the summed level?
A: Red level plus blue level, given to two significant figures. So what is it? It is 9.0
